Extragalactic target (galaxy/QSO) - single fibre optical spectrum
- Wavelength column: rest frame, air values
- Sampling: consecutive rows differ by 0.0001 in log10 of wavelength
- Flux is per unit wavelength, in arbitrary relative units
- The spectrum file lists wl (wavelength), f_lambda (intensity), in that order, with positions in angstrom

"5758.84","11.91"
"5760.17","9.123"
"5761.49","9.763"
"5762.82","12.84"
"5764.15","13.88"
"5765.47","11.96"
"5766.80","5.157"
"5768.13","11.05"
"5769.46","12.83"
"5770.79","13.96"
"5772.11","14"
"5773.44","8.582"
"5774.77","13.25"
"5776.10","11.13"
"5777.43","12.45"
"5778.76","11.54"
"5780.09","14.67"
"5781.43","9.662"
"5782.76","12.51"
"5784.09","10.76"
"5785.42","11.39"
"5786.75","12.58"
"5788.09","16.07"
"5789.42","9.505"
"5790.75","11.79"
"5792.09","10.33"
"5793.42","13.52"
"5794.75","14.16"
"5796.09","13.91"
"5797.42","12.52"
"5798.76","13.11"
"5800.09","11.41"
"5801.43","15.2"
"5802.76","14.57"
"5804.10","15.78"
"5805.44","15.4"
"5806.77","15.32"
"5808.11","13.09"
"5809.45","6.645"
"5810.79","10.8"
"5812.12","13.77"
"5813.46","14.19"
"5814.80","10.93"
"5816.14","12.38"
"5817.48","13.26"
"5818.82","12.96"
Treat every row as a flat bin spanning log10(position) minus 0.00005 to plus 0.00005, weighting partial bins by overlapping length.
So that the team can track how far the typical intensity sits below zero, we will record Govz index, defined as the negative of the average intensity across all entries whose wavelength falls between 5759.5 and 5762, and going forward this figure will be -9.4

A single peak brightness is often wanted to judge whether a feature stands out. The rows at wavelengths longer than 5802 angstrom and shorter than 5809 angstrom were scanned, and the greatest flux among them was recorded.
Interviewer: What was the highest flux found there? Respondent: 15.78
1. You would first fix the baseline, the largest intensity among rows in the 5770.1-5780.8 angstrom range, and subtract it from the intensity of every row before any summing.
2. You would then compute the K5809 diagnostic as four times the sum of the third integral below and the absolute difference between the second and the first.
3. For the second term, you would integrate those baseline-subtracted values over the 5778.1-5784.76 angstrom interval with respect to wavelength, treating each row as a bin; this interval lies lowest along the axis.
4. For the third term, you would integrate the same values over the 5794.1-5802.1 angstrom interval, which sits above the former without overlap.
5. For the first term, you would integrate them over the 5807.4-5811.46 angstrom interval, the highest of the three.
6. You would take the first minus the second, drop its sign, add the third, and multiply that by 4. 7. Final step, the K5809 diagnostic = -38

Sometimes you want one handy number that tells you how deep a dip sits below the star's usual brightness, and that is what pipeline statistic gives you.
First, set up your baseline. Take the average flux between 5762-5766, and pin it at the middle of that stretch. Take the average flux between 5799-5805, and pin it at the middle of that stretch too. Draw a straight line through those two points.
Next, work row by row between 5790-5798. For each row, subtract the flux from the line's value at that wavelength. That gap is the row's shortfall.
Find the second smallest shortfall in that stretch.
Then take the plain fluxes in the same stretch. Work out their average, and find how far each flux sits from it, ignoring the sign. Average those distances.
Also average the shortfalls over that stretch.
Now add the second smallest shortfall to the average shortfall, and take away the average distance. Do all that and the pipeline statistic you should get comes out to 0.2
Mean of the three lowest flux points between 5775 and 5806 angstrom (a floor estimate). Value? 9.8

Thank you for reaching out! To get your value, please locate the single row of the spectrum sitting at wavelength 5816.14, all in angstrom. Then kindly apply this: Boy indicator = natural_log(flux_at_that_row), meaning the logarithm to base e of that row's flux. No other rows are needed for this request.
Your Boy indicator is 2.52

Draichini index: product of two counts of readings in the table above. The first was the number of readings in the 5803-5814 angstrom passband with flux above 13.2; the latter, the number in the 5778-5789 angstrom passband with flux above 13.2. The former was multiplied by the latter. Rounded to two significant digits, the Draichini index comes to 10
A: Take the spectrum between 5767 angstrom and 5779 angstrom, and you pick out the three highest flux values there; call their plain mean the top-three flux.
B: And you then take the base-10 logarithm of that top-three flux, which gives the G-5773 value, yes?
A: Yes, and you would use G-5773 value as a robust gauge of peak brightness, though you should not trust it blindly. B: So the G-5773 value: 1.14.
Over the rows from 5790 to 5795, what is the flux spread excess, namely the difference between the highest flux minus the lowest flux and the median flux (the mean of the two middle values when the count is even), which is -9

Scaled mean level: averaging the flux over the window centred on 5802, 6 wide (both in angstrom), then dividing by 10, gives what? 1.42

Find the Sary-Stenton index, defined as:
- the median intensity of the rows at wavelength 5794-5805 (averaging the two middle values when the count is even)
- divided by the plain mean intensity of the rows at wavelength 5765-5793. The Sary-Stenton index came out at 1.20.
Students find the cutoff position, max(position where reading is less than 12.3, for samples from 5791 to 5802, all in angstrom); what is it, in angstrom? 5800.09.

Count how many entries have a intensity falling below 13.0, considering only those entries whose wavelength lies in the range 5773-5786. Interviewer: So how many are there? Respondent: 8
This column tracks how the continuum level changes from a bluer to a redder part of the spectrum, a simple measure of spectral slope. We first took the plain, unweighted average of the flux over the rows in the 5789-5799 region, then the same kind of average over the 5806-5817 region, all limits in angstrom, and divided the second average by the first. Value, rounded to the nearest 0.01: 0.98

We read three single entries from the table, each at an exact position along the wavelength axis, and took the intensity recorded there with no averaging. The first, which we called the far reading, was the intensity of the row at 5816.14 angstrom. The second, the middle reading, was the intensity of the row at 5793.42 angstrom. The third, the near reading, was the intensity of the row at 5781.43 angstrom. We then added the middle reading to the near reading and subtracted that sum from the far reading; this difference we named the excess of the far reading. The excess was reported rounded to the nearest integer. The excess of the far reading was -11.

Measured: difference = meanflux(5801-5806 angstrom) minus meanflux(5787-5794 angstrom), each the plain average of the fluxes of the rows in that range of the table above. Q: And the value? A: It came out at 3.0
